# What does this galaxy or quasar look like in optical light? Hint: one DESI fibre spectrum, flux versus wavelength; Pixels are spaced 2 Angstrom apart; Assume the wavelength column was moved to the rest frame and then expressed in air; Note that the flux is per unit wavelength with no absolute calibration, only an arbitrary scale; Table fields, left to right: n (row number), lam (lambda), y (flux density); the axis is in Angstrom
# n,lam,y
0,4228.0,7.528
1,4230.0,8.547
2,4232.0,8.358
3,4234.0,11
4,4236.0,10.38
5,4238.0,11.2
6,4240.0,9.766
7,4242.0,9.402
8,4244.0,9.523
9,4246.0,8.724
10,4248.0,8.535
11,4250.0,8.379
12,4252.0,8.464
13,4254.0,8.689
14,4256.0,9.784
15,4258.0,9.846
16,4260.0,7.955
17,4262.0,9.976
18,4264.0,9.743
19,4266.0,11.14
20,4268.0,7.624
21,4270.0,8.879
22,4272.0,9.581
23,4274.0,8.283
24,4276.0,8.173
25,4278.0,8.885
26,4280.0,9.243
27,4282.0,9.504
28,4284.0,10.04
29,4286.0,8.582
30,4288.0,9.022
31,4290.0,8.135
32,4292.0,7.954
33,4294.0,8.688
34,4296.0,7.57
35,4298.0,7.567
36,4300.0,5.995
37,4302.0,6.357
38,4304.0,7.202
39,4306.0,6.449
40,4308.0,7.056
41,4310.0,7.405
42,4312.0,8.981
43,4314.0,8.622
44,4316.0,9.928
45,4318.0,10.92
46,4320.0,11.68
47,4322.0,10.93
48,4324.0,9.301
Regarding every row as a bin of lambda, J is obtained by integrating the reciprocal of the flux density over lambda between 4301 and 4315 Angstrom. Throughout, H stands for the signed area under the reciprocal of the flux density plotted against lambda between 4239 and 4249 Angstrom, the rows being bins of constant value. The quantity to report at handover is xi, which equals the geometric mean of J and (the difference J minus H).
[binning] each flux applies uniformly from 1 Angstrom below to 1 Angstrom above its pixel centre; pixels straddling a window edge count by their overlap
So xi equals 1.25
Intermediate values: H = 1.09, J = 1.9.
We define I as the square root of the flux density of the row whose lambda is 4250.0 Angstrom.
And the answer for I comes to 2.9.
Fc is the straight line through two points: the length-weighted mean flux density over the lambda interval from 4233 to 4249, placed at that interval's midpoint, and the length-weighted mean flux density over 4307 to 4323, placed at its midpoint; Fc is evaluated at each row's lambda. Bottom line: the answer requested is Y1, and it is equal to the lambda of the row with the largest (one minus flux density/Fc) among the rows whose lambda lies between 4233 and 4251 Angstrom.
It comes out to 4250.0 Angstrom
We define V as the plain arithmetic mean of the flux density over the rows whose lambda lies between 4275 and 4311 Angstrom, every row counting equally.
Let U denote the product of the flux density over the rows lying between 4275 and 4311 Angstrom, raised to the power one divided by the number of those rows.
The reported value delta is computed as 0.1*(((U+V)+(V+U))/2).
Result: 1.59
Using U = 7.9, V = 8.0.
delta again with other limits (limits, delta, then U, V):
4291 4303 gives 1.47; 7.3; 7.4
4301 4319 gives 1.61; 8.0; 8.1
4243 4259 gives 1.80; 9.0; 9.0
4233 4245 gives 2.04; 10.2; 10.2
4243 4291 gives 1.80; 9.0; 9.0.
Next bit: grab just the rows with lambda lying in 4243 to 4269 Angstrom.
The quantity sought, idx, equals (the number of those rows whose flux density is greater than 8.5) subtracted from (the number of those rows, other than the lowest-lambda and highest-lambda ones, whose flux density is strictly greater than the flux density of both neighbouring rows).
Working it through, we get -6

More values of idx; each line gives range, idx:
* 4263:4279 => -3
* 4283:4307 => -1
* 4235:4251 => -5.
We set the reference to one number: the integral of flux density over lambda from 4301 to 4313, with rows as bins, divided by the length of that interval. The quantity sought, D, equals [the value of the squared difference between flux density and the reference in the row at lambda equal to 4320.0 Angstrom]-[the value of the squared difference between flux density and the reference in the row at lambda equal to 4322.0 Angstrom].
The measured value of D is 6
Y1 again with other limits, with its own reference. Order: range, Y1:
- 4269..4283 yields 4276.0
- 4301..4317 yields 4302.0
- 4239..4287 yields 4268.0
